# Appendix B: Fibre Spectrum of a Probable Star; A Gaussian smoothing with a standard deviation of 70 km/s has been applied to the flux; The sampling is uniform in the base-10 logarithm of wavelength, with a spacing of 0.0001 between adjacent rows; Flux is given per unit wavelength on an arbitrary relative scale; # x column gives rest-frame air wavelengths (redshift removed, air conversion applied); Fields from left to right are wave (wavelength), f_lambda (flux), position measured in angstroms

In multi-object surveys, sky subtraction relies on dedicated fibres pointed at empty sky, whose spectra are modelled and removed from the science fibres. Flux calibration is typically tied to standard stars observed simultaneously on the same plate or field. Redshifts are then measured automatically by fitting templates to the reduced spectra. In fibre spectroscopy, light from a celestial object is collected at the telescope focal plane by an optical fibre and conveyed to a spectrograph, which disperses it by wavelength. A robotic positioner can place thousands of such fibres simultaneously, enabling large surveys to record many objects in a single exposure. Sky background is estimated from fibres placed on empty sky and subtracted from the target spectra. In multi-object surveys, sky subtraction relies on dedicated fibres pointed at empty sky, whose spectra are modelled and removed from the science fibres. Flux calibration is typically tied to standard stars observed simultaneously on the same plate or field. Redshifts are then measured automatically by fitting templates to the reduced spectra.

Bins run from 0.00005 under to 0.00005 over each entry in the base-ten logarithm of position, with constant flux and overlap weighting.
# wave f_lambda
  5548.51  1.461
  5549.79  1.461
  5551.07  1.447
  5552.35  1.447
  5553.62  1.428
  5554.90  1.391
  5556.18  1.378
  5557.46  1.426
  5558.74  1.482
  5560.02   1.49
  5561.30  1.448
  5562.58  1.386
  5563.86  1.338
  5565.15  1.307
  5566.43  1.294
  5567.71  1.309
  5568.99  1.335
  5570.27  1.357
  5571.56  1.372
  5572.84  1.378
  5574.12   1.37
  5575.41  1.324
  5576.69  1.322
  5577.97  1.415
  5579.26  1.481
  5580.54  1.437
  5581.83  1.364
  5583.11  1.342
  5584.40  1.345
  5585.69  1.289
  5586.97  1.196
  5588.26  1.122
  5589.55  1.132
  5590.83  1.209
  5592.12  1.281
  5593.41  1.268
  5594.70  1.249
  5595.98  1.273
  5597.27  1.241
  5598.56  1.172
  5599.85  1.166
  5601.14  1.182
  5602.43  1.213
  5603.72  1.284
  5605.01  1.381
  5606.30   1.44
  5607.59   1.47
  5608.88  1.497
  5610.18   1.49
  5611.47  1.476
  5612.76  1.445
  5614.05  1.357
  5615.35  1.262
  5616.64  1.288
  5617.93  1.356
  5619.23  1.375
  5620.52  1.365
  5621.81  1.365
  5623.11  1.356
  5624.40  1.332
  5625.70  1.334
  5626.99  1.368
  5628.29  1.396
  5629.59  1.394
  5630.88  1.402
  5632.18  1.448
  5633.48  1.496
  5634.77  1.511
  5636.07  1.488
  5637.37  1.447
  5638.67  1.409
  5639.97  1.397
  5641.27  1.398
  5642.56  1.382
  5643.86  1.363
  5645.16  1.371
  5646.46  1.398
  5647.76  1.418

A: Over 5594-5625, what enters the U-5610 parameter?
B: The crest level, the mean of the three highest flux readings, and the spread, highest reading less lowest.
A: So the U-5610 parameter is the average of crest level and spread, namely 0.91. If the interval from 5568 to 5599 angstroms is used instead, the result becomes 0.90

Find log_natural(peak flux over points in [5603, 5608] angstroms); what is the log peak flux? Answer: 0.39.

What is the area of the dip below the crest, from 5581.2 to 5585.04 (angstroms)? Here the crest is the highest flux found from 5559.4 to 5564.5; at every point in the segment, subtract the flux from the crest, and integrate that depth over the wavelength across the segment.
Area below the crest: 0.5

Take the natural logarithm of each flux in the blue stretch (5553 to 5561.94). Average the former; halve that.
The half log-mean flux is 0.18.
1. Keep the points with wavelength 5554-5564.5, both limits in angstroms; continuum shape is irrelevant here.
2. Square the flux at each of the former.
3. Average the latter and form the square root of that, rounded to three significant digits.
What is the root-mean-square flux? 1.42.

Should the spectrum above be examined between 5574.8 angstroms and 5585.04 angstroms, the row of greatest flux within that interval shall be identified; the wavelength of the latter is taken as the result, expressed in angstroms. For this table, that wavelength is 5579.26 angstroms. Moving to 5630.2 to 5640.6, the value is 5634.77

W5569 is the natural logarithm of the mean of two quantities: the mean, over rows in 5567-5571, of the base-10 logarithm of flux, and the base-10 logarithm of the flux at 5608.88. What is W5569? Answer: -1.90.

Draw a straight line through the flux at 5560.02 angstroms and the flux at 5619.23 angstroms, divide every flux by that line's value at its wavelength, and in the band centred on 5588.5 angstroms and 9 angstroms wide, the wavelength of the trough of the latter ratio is 5588.26 angstroms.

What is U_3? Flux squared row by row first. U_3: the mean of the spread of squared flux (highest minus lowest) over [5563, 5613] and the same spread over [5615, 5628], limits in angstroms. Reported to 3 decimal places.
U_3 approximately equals 0.640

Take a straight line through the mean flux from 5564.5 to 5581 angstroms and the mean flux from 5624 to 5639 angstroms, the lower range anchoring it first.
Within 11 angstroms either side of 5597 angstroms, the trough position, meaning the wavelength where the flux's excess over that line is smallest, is 5588.26 angstroms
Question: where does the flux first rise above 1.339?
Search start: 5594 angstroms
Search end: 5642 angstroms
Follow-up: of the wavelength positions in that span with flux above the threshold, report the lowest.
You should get 5605.01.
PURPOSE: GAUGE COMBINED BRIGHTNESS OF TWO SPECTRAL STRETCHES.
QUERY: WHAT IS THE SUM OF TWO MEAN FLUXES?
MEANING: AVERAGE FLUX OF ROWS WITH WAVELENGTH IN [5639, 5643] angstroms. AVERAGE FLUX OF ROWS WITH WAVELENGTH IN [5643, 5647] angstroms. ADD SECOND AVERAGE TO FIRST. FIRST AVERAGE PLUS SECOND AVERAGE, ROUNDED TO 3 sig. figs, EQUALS 2.77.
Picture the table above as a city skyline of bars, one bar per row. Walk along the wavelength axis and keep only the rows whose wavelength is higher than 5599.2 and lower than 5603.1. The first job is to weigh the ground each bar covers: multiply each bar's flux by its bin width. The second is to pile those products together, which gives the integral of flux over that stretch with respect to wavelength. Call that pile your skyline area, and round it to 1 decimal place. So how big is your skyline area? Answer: 4.6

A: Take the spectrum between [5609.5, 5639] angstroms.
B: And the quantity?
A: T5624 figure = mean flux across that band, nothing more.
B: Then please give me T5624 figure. 1.40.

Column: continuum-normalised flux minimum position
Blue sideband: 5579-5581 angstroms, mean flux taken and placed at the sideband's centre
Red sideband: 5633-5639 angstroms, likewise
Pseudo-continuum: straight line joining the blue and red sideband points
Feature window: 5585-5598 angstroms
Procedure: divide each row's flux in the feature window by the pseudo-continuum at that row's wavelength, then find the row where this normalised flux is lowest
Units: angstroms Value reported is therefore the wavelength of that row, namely 5588.26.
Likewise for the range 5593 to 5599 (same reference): 5598.56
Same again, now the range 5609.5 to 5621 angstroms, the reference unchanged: 5615.35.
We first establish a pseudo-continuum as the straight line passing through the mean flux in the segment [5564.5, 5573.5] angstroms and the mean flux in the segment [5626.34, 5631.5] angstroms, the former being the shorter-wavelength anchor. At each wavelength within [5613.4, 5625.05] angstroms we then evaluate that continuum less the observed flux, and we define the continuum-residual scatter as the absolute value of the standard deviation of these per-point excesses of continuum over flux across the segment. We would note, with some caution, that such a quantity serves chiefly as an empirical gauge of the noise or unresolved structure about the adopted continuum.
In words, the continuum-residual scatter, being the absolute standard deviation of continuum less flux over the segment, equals 0.04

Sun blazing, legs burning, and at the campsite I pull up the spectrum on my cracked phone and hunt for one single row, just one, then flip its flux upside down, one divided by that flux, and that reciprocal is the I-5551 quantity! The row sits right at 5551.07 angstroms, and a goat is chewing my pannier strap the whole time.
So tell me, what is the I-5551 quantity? 0.69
